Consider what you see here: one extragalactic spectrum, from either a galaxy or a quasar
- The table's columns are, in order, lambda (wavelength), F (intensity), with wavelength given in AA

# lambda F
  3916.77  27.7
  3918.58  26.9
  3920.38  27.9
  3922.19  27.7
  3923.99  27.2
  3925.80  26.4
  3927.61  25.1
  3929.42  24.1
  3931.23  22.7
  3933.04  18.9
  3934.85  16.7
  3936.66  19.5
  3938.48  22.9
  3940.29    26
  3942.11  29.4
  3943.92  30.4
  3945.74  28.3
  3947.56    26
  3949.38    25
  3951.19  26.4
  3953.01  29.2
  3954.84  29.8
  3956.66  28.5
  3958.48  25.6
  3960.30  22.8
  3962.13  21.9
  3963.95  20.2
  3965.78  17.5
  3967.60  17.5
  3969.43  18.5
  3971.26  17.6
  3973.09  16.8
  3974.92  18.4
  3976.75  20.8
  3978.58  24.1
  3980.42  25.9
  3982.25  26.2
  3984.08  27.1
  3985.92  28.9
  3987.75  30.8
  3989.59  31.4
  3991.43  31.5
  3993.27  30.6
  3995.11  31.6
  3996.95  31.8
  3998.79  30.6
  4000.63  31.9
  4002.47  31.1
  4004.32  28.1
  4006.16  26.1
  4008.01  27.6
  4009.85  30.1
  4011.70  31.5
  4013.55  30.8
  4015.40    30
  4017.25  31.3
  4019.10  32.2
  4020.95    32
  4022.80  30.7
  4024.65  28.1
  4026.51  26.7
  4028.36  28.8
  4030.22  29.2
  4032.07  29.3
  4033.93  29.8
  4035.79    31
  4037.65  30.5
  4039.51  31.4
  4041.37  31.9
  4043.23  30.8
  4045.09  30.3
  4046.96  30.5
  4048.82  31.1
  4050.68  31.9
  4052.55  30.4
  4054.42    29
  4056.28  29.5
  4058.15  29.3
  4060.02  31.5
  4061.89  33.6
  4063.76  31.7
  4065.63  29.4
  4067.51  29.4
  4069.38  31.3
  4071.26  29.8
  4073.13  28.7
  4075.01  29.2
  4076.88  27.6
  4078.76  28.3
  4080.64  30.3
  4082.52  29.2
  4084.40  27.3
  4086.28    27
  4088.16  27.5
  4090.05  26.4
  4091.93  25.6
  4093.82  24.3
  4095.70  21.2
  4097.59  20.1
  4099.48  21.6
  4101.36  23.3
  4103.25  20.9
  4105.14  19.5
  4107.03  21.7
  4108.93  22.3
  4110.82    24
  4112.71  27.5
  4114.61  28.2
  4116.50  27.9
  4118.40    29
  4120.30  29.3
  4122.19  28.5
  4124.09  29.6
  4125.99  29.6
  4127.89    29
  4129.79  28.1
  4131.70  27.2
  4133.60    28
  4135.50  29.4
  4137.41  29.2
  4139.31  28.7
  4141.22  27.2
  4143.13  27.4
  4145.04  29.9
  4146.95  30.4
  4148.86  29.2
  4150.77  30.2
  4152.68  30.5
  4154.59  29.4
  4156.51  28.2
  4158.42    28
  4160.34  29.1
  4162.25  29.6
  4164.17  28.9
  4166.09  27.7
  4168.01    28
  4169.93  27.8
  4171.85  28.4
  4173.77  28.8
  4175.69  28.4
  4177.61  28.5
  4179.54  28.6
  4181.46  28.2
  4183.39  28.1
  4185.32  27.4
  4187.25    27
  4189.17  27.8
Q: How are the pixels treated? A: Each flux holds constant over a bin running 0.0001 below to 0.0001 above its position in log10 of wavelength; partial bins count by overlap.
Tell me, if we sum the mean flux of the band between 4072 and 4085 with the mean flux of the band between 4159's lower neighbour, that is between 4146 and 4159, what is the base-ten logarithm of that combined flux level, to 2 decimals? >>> 1.76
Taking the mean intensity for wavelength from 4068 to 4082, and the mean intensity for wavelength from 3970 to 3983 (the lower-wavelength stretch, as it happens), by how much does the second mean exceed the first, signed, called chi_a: -8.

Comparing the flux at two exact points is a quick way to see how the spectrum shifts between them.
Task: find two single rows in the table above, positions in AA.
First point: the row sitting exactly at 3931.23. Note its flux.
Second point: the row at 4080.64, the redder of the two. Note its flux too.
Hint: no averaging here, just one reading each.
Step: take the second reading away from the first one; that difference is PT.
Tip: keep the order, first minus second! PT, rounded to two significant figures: -7.6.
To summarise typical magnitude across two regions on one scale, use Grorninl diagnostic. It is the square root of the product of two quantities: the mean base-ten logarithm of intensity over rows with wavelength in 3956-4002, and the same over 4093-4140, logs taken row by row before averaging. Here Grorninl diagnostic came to 1.40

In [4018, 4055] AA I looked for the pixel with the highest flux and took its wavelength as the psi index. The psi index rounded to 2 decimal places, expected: 4019.10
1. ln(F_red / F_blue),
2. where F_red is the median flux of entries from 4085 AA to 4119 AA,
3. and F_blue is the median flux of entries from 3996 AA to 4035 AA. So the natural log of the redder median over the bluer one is -0.2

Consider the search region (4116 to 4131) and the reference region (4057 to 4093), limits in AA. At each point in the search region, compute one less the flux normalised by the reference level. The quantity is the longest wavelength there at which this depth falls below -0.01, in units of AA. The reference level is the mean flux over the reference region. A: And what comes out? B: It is 4125.99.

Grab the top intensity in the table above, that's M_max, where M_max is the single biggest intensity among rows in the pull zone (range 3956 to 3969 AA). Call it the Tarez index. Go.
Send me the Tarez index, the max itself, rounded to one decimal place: 28.5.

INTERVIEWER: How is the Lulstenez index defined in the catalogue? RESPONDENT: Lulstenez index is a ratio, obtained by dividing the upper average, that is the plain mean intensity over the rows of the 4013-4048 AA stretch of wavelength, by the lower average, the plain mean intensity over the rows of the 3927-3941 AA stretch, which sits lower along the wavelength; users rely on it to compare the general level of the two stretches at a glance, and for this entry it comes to 1.38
